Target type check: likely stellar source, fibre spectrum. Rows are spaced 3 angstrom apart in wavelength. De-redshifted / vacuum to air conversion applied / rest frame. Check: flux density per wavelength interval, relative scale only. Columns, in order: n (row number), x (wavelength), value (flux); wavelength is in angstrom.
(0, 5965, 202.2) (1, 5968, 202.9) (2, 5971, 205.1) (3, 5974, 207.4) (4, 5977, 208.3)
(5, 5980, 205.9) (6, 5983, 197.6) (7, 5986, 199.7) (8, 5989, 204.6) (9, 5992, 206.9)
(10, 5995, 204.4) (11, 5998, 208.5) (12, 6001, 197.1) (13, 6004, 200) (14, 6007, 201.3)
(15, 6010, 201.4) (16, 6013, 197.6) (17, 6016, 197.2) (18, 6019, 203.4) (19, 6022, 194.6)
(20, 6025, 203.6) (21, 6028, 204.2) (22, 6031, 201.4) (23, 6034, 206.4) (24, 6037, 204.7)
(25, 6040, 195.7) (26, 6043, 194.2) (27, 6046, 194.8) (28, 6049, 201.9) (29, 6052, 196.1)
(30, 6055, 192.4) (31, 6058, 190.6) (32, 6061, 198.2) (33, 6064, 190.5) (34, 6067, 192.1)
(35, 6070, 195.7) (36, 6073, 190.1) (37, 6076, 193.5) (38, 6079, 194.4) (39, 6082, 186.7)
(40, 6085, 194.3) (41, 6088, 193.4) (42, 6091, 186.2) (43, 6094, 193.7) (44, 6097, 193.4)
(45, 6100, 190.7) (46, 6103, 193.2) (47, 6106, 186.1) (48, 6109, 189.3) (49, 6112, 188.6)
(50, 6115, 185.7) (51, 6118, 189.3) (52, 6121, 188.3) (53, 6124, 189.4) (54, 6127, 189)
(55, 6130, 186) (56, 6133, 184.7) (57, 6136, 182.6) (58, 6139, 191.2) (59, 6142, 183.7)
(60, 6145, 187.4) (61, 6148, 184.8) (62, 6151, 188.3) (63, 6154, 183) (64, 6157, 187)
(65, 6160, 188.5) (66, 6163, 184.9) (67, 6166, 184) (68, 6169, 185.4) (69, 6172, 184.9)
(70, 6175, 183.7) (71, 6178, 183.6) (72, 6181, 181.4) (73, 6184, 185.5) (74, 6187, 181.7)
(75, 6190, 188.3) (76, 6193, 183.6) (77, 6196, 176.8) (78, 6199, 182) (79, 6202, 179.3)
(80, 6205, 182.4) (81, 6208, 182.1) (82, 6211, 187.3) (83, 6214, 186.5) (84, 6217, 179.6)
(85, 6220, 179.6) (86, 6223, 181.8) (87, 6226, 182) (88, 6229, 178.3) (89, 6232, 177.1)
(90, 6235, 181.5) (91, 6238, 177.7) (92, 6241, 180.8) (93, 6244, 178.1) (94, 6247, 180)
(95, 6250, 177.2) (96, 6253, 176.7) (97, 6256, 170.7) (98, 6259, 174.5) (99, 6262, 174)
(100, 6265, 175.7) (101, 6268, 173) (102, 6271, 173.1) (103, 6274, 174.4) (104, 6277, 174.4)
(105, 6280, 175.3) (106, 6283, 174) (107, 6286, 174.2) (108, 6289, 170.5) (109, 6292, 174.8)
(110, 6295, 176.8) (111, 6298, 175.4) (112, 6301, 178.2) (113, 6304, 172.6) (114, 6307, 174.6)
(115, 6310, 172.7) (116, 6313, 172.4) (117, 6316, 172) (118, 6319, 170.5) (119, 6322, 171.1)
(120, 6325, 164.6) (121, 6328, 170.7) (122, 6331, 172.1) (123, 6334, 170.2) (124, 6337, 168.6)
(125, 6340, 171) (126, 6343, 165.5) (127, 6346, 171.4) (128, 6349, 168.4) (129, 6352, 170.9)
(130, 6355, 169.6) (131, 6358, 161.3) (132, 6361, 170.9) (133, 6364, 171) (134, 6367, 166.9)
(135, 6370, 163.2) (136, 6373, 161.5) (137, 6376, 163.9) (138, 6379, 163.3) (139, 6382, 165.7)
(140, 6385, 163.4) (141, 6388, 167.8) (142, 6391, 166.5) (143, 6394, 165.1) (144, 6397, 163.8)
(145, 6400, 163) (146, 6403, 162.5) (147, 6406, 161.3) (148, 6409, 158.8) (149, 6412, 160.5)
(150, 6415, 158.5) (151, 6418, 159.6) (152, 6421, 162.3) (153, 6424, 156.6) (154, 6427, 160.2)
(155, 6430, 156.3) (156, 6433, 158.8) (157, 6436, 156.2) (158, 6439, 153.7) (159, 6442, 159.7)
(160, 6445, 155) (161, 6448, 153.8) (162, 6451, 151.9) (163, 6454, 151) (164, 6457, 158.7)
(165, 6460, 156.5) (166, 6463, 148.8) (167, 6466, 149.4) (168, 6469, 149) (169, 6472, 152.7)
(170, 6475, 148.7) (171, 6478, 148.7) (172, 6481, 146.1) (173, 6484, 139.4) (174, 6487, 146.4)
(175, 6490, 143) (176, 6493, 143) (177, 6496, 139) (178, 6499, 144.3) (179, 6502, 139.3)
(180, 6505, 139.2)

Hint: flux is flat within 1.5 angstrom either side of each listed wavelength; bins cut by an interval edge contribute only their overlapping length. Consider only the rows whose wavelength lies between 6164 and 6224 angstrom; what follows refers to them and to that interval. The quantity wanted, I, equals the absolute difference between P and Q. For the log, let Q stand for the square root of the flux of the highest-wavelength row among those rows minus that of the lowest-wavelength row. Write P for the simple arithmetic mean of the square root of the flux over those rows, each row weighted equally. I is 13.6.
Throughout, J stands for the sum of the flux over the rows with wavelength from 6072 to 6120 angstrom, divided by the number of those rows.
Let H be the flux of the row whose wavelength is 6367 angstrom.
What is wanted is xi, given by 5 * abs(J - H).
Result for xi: 118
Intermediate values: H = 166.9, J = 191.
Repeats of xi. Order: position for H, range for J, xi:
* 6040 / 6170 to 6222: 64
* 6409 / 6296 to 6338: 65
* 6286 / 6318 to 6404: 36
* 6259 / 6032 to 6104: 99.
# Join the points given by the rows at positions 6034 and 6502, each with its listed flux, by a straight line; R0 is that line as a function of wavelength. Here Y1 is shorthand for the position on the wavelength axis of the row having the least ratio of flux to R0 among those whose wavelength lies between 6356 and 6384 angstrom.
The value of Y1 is 6358 angstrom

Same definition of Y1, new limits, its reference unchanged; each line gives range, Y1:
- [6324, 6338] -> 6325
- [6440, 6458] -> 6454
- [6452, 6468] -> 6463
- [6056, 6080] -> 6058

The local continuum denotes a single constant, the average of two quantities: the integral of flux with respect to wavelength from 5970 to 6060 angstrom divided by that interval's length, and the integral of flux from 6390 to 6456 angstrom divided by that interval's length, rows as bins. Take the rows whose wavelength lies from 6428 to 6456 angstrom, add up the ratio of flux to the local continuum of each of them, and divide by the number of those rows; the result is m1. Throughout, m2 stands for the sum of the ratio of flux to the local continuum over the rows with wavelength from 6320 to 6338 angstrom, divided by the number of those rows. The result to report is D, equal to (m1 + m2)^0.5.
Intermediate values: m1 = 0.86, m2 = 0.94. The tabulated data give 1.34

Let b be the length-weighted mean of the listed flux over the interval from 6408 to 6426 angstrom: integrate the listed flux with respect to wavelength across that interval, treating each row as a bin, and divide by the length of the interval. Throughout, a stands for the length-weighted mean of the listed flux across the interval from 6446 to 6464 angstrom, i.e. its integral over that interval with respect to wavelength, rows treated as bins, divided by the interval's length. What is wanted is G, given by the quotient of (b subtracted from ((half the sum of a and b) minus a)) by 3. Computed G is -52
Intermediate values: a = 154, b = 159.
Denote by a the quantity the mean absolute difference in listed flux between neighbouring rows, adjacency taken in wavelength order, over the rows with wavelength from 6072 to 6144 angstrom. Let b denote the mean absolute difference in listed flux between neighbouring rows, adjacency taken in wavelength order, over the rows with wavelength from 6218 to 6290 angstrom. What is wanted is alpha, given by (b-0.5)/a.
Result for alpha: 0.4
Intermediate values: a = 3.6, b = 2.12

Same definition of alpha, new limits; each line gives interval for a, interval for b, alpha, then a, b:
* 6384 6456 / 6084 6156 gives 1.2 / 2.5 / 3.42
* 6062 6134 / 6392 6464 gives 0.7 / 3.3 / 2.91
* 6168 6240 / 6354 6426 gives 0.7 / 3.0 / 2.69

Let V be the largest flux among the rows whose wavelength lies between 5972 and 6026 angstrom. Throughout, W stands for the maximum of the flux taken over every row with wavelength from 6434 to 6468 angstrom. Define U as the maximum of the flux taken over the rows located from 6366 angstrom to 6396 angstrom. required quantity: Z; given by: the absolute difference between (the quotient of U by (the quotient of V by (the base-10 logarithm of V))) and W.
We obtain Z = 158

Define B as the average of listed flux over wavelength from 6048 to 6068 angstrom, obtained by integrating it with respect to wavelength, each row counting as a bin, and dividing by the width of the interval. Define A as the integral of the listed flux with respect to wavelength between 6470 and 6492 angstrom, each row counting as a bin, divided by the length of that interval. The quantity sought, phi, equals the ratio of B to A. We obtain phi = 1.33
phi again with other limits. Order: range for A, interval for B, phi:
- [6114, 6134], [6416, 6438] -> 0.84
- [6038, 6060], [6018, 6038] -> 1.04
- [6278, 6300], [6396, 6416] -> 0.92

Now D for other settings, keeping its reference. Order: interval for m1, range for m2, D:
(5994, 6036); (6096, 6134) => 1.47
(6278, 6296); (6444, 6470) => 1.35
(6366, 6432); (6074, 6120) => 1.40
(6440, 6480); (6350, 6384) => 1.33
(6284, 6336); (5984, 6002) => 1.45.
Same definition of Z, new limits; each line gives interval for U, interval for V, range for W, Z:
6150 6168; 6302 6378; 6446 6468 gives 156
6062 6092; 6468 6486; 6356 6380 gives 168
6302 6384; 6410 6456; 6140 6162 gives 186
